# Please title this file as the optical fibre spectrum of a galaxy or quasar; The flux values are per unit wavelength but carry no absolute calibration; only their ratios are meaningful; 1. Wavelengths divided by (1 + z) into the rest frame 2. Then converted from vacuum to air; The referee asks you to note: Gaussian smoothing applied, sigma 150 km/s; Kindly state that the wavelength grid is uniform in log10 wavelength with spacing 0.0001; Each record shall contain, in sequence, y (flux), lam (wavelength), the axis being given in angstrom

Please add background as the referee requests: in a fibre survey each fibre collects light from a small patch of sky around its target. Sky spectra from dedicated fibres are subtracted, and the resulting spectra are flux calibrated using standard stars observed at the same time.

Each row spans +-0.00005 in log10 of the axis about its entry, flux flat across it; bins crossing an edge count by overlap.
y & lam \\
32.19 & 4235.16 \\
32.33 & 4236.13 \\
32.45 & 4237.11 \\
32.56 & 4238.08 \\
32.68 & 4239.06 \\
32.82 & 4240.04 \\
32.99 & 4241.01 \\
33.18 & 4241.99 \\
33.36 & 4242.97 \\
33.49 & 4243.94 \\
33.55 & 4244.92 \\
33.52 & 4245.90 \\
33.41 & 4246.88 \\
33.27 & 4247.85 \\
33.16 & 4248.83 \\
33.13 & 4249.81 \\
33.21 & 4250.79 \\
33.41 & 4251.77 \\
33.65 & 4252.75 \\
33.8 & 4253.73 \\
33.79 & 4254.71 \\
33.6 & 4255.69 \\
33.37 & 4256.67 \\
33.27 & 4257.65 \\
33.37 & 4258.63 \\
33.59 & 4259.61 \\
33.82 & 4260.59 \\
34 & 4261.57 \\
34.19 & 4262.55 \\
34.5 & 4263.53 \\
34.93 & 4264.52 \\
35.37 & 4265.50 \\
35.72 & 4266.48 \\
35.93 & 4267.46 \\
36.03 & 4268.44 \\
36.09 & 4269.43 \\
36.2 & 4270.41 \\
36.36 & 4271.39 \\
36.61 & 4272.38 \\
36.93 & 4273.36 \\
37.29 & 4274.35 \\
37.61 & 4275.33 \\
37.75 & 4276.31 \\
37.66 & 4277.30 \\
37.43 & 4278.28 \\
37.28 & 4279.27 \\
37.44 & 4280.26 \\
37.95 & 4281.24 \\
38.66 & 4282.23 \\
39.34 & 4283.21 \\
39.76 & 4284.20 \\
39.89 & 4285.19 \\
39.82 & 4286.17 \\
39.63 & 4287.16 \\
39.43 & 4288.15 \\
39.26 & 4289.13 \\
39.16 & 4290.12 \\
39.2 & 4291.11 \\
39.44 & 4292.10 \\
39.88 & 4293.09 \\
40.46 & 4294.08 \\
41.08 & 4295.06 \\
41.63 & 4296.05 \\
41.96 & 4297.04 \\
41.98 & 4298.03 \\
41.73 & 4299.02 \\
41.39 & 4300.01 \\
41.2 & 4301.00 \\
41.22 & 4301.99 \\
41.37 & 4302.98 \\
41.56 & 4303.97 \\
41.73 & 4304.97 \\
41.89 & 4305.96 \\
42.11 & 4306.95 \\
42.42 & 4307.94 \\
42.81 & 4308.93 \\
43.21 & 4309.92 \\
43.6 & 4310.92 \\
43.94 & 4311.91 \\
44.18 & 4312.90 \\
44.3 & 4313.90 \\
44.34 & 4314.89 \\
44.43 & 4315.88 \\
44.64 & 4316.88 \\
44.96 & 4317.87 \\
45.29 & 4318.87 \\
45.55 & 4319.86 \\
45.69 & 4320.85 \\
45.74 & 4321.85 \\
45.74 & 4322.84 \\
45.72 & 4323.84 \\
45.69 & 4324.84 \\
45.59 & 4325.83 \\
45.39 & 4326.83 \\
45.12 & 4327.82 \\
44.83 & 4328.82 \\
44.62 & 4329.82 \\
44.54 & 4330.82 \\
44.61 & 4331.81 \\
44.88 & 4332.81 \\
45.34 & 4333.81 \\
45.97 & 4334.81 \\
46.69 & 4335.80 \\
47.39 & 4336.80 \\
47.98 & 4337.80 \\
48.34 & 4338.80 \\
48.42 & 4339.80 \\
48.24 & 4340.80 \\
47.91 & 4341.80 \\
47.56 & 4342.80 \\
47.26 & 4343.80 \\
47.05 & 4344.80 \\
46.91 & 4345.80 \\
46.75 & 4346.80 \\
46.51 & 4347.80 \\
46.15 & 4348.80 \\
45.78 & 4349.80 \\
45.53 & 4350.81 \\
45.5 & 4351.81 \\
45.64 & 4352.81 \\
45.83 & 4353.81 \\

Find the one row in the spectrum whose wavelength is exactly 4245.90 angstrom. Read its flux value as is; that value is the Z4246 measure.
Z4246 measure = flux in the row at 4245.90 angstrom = 33.52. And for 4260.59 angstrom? 33.82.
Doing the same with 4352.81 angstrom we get 45.64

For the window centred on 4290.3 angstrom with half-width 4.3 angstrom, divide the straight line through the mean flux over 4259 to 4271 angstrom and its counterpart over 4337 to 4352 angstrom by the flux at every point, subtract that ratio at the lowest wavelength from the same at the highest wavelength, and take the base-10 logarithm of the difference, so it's -1.8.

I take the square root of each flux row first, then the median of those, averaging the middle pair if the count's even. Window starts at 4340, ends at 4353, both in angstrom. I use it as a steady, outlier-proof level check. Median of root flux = 6.8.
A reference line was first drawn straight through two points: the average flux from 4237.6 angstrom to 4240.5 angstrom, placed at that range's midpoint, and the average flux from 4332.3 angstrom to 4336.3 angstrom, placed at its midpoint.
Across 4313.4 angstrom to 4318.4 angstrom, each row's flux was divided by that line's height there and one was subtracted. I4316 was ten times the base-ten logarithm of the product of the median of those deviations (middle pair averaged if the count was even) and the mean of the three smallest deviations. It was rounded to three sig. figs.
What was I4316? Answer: -30.5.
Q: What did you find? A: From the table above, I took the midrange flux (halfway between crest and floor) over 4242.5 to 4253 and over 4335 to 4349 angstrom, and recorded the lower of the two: 33.4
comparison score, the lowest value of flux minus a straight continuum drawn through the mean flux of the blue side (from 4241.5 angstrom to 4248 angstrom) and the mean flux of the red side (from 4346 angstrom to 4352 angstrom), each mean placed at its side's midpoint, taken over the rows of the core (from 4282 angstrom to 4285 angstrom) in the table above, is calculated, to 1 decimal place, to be 0.7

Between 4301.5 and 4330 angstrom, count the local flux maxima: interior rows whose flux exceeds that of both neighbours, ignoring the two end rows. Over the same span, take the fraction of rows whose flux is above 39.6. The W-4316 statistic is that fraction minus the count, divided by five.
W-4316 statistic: 0.20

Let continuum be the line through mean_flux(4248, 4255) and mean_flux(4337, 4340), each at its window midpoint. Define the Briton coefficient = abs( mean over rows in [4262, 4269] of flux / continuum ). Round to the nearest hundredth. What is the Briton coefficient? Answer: 0.98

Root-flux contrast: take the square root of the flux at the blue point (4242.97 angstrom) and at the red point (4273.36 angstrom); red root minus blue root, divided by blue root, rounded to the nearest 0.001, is 0.052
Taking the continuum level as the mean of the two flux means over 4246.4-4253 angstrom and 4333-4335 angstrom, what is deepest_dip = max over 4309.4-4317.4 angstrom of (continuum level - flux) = -4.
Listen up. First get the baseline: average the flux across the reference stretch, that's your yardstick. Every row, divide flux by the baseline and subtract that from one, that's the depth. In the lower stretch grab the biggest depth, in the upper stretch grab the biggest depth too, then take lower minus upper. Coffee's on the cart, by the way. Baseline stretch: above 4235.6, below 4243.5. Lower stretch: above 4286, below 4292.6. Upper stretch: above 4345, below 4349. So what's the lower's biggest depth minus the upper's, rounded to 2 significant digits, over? 0.21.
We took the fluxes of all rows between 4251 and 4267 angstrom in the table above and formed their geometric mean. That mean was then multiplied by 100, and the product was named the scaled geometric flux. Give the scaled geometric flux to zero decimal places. 3402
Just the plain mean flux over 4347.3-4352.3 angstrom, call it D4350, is 45.9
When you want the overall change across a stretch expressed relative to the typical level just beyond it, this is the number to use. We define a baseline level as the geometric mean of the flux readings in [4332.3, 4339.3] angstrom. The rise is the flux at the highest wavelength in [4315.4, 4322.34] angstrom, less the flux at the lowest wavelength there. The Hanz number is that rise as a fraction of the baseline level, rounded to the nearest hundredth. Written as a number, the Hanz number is 0.03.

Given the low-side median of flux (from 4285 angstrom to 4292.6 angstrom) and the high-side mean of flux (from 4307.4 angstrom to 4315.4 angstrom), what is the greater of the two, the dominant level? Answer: 43.6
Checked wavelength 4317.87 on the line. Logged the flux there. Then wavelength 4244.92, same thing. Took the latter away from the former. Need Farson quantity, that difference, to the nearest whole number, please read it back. 11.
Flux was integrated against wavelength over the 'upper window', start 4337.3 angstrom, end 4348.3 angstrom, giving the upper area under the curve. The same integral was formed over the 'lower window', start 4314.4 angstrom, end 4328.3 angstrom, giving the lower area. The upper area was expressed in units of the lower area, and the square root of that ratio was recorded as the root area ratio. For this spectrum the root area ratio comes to 0.9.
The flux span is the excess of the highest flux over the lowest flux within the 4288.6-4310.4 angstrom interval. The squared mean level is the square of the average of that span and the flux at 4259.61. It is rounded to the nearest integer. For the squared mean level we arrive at 354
